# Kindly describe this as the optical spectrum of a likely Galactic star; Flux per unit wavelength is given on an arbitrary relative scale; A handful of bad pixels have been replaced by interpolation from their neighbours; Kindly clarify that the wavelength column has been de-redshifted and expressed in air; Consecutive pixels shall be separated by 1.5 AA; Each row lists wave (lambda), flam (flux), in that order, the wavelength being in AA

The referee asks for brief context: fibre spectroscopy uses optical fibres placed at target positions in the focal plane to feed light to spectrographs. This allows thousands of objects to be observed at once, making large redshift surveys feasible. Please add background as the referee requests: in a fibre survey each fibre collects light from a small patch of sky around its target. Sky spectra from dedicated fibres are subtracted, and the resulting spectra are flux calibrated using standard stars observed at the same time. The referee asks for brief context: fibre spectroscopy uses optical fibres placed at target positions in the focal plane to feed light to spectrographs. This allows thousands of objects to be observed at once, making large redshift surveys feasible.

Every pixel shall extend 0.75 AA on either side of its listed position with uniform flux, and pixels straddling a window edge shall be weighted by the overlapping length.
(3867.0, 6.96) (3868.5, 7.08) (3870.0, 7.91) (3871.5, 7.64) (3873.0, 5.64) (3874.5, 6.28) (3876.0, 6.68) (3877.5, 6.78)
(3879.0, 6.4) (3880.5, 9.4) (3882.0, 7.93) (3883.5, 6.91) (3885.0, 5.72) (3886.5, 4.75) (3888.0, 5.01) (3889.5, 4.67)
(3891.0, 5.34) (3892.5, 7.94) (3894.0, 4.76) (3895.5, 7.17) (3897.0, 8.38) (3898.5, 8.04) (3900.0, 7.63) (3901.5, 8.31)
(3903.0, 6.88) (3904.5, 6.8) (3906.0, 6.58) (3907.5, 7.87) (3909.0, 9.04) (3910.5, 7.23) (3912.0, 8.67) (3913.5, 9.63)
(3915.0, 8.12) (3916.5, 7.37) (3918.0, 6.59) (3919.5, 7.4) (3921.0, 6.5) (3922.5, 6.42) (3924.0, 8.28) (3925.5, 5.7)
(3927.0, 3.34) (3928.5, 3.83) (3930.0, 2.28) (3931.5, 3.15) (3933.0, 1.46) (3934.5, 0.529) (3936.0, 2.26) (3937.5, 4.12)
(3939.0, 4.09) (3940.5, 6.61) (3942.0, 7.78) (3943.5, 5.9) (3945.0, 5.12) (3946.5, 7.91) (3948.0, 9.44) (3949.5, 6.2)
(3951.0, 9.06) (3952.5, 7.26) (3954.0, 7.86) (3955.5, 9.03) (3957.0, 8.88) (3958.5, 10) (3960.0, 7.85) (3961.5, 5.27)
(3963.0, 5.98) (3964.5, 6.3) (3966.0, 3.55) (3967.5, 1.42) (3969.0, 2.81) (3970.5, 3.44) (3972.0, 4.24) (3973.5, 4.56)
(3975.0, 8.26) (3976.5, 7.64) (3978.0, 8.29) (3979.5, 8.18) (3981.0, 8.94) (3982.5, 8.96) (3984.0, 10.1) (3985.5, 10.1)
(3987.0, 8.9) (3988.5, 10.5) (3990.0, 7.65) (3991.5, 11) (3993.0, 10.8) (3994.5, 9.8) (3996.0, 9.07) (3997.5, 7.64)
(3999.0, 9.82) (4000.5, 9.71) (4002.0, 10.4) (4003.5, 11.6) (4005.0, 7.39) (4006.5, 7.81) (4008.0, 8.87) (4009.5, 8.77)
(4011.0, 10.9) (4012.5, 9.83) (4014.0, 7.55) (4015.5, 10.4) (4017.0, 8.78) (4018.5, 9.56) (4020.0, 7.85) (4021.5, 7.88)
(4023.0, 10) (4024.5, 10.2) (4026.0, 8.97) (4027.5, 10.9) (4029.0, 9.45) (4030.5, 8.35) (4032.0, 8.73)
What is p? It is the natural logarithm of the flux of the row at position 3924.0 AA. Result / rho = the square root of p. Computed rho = 1.45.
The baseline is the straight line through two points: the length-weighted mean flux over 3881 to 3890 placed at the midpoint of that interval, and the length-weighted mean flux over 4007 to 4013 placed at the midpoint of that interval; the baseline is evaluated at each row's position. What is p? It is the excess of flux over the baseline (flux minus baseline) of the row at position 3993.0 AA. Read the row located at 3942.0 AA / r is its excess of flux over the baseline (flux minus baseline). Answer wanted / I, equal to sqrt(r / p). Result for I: 0.3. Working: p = 1.8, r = 0.2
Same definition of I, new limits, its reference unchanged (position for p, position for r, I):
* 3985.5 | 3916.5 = 0.6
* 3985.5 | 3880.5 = 1.7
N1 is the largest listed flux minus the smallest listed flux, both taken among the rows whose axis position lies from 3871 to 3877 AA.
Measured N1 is 2.0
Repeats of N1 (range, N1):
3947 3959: 3.8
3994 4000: 2.2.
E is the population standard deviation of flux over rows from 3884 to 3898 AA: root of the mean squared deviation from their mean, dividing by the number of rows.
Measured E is 1.4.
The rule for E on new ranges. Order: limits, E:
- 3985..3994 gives 1.2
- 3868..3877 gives 0.8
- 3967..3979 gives 2.5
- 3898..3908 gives 0.6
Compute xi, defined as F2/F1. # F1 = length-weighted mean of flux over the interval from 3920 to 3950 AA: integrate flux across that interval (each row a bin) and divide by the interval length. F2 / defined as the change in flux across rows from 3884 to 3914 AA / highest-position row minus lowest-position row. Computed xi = 0.77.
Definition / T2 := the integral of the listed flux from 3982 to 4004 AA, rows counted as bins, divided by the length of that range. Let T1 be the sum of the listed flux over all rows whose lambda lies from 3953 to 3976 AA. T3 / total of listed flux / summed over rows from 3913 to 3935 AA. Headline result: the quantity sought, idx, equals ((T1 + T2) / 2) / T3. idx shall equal 0.62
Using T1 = 89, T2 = 9.72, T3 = 81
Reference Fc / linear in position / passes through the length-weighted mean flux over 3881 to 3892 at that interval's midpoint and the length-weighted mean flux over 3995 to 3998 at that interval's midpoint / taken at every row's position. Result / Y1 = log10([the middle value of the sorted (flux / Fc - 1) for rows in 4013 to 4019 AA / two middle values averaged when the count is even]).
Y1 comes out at -1.9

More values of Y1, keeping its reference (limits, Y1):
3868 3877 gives -0.6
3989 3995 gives -0.7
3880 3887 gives -0.7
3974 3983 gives -1.6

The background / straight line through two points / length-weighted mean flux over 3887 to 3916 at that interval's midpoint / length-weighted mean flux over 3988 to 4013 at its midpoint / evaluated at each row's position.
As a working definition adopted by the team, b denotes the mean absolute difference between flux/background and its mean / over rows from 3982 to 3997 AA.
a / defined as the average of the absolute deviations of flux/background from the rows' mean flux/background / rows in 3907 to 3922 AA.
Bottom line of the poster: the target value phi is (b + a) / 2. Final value 0.10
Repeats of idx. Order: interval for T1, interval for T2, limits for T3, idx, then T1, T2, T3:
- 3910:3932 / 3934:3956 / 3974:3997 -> 0.36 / 95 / 6.24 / 138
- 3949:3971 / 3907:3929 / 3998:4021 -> 0.37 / 95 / 7.09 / 139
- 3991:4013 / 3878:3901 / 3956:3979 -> 0.85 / 143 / 6.69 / 88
